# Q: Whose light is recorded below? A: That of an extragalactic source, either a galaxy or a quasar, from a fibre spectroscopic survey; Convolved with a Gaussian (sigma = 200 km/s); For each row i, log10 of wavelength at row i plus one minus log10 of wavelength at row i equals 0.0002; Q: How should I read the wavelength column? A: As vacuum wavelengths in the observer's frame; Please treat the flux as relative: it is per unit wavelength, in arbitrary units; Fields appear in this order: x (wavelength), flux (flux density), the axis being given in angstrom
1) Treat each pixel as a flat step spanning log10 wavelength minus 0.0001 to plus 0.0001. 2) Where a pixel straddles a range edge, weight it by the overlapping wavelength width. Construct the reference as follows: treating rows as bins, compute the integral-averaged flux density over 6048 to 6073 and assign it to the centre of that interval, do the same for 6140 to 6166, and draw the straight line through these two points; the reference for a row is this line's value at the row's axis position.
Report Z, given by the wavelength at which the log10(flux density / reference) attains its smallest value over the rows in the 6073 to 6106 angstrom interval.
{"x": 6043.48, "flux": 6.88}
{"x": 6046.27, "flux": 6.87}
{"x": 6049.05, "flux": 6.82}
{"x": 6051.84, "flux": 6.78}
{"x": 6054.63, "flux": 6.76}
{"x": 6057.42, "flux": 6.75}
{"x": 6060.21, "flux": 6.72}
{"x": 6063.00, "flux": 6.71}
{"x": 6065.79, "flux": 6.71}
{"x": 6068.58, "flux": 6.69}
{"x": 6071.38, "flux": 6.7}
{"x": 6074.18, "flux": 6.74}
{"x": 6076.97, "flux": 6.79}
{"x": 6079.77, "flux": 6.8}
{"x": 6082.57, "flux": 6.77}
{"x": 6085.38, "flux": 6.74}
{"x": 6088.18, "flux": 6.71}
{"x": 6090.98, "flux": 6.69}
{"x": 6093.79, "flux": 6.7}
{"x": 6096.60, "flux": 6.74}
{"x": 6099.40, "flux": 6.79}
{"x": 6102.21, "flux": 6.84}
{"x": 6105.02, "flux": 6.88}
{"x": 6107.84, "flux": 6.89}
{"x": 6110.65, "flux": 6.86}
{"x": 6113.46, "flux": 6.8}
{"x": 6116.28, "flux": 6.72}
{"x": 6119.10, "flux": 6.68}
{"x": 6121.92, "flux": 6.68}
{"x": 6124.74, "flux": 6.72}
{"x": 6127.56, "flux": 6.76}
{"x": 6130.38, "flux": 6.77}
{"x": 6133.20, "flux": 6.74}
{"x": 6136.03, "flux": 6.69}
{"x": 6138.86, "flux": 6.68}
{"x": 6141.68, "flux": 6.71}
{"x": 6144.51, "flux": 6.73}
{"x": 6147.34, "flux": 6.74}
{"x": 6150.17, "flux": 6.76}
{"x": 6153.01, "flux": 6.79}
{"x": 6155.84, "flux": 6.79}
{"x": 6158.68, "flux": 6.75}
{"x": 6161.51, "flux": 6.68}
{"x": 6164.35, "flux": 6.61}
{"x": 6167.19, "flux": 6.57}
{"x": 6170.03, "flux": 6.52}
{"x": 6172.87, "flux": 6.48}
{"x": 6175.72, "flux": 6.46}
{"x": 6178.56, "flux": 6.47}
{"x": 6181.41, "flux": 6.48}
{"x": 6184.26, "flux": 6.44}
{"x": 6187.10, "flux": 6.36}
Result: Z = 6090.98 angstrom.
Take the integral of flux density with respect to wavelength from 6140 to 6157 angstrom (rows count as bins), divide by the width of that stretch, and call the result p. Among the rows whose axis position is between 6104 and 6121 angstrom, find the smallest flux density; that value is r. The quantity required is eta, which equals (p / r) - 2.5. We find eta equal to -1.489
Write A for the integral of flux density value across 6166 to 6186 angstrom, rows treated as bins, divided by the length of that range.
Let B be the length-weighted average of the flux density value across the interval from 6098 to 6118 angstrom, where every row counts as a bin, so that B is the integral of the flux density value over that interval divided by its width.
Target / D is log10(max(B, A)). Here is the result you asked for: 0.834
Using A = 6.49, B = 6.823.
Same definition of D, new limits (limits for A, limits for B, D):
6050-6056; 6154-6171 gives 0.830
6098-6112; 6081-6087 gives 0.836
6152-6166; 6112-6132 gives 0.828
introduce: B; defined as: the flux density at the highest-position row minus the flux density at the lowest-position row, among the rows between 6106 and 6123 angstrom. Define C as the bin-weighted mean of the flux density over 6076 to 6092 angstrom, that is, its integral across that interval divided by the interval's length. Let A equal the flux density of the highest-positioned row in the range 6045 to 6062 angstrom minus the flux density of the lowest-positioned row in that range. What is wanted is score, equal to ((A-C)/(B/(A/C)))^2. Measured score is 0.53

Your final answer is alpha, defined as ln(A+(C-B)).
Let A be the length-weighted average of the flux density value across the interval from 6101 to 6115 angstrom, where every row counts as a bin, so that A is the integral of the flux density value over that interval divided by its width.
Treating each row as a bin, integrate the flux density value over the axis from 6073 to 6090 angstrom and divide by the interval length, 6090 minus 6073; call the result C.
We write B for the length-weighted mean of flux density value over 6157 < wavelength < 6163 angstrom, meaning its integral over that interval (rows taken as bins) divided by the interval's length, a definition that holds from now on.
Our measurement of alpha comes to 1.931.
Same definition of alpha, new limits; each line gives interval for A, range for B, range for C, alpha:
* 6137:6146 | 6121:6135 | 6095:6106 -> 1.915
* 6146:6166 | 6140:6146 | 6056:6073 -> 1.905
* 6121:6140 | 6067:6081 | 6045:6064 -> 1.910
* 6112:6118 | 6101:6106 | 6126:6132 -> 1.897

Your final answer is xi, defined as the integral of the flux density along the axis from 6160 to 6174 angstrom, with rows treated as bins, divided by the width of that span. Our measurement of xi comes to 6.58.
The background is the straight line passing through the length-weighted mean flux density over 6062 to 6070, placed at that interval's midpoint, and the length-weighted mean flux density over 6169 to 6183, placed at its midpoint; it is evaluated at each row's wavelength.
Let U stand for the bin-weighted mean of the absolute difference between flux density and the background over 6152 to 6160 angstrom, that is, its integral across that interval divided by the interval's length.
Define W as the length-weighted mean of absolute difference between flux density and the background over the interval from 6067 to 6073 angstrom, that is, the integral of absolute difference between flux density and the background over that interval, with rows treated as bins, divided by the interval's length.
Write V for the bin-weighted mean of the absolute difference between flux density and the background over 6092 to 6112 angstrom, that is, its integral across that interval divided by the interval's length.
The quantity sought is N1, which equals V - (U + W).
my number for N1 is -0.09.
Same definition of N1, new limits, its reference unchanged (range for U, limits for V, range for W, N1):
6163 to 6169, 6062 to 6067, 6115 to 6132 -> -0.22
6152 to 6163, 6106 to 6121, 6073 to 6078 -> -0.13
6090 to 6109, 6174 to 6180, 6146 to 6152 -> -0.37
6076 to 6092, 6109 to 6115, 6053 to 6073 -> 0.12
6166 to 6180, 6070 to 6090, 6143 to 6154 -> -0.17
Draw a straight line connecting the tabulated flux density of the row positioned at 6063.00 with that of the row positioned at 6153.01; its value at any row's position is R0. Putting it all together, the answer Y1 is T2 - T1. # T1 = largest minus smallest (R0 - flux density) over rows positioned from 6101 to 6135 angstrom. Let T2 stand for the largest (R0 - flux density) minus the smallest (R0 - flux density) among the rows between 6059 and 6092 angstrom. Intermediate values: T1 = 0.22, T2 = 0.12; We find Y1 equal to -0.10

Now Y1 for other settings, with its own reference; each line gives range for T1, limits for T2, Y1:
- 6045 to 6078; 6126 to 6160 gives -0.10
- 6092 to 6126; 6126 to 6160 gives -0.12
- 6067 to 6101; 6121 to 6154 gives -0.02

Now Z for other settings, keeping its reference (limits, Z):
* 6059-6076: 6068.58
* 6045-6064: 6063.00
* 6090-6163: 6119.10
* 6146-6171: 6170.03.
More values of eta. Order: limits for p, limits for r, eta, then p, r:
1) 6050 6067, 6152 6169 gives -1.474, 6.74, 6.57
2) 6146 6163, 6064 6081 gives -1.491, 6.75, 6.69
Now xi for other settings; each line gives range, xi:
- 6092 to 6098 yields 6.71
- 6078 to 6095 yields 6.73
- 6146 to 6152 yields 6.75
